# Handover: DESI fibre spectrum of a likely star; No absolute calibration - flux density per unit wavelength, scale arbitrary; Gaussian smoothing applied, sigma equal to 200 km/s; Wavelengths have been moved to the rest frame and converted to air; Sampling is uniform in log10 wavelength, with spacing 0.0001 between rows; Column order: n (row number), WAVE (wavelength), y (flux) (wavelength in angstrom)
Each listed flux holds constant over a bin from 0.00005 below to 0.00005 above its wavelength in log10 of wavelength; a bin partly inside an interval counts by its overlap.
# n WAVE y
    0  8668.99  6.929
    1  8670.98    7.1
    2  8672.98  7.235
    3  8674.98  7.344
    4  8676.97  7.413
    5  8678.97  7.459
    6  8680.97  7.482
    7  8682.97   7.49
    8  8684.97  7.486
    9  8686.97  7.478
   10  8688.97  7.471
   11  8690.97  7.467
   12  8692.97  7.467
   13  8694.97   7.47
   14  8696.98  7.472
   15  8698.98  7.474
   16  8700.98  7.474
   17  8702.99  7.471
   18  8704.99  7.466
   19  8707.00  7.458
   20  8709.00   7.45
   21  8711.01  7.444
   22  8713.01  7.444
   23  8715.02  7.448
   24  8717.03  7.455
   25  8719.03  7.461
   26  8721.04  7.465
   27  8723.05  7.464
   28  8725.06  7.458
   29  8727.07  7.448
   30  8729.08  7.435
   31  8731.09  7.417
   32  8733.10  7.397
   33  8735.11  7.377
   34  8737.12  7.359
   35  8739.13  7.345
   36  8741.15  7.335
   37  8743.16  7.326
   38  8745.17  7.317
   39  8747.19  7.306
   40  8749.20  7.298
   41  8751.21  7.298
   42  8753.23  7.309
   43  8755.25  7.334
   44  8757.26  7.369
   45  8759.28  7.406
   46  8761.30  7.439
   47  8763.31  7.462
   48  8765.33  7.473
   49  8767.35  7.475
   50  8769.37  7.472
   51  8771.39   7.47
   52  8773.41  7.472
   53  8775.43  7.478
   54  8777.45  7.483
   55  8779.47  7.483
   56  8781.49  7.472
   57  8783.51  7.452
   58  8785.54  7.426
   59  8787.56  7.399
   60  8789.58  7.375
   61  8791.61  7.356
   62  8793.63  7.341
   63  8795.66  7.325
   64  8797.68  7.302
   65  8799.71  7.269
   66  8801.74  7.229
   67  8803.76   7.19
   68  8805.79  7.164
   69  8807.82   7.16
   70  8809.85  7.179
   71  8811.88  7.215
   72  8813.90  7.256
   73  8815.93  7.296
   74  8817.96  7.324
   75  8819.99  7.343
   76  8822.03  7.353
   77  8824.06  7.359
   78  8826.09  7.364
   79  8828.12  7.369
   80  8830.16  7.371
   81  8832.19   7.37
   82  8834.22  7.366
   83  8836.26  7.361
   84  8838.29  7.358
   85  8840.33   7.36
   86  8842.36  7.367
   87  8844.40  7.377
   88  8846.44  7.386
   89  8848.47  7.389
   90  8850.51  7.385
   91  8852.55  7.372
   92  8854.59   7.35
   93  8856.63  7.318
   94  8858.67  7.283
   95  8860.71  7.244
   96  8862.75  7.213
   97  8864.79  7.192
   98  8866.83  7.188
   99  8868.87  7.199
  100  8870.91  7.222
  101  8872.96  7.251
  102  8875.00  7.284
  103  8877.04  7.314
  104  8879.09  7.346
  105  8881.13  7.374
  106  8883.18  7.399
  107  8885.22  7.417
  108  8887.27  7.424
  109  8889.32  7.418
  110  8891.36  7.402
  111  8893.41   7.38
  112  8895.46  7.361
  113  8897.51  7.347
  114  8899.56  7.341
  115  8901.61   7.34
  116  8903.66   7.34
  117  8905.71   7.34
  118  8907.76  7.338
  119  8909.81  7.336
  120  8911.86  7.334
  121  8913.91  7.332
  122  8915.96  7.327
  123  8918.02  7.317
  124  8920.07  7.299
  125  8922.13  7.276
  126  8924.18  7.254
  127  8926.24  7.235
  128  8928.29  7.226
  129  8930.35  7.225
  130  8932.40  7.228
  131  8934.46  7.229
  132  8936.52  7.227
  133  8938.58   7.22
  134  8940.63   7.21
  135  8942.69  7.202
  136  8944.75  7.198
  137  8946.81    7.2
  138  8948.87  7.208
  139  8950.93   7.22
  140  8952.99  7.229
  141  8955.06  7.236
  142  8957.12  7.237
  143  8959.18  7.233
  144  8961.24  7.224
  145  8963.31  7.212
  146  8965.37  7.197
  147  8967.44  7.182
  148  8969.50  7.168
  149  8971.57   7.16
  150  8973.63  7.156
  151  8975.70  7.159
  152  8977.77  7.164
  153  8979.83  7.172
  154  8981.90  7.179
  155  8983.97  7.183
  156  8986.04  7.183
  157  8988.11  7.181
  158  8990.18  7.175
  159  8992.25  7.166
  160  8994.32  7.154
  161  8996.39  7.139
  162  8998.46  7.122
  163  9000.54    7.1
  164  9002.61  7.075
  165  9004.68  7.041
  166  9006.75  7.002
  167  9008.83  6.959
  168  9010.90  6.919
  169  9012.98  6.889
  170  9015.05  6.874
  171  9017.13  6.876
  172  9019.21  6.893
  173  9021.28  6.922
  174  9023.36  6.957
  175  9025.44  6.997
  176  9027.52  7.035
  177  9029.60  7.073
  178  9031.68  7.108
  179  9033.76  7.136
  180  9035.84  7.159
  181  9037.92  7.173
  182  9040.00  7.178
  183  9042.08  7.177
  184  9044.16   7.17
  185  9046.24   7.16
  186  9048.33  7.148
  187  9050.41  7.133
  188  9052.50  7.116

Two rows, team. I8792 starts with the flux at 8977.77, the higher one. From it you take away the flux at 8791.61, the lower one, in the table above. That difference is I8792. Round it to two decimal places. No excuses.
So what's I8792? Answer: -0.19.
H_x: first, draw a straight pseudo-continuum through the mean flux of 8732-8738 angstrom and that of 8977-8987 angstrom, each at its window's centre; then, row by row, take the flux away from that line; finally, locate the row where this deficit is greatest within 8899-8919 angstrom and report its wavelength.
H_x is 8918.02 angstrom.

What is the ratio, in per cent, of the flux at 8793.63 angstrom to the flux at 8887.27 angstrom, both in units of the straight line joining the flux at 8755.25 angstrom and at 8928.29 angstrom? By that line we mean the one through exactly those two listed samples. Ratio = 98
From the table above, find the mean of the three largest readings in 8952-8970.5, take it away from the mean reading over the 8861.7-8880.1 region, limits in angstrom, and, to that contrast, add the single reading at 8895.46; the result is 7.37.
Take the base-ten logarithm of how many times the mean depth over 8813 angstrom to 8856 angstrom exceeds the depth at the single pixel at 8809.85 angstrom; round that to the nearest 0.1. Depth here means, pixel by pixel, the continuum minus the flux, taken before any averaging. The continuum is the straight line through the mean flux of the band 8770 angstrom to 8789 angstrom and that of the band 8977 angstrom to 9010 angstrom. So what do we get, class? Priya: -1.1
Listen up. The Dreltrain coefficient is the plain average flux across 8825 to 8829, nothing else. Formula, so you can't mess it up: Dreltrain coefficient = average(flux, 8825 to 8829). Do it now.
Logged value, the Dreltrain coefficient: 7.37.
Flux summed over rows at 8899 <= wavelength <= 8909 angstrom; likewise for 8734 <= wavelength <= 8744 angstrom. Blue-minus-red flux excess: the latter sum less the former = 0.0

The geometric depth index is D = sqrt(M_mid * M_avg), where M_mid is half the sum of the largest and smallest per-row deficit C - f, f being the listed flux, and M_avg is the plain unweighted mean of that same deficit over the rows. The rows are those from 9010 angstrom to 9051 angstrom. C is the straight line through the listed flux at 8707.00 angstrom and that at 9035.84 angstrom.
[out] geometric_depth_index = 0.13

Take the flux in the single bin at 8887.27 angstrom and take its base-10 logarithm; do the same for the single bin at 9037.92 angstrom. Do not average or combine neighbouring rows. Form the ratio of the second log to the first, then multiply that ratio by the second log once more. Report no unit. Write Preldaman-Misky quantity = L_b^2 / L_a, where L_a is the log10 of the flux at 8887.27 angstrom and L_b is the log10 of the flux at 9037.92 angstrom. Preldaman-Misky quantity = 0.841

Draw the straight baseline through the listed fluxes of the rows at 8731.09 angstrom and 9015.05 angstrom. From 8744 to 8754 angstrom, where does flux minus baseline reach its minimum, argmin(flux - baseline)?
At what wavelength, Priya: 8749.20 angstrom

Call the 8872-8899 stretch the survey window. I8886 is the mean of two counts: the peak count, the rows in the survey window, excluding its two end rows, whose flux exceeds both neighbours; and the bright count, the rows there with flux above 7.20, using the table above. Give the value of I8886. 7.0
